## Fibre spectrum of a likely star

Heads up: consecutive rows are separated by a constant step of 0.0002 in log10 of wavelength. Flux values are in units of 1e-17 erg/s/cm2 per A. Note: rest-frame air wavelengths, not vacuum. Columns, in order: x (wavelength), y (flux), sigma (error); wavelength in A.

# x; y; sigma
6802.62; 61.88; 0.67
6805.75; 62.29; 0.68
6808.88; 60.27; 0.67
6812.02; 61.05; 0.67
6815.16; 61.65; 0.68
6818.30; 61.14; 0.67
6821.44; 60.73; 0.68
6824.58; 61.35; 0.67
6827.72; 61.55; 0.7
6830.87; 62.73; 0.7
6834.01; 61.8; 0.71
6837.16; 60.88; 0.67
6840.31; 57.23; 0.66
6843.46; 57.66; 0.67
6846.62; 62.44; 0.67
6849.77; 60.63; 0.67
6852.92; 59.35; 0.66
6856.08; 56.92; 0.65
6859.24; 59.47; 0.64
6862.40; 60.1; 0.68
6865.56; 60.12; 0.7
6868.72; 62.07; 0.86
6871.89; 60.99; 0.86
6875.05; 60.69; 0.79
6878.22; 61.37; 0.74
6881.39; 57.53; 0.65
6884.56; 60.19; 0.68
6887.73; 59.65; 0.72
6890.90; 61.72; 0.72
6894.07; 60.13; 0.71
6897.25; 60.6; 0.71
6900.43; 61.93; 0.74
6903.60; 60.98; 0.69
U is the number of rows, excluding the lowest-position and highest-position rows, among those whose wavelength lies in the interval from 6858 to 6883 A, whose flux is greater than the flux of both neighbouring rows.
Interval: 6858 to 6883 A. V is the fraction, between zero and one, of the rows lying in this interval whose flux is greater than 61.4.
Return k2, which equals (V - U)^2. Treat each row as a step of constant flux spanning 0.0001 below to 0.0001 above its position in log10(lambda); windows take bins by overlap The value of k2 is 3.5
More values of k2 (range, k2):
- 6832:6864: 0.6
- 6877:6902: 3.1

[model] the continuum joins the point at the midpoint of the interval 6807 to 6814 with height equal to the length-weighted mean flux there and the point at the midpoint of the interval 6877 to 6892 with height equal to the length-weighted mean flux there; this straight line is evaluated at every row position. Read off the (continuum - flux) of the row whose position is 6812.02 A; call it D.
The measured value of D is -0.3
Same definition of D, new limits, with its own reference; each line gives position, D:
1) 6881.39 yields 2.5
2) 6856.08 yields 3.4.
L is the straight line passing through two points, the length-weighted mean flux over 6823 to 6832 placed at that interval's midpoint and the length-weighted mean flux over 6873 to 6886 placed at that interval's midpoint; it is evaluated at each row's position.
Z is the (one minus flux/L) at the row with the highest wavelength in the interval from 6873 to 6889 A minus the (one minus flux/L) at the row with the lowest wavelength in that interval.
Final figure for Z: 0.010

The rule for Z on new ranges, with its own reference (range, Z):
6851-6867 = -0.020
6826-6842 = 0.063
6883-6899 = -0.015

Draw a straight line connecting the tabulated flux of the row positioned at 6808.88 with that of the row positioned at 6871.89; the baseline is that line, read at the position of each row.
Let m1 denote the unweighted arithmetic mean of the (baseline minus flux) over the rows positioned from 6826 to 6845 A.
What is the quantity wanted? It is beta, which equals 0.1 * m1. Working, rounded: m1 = 0.3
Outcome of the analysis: 0.03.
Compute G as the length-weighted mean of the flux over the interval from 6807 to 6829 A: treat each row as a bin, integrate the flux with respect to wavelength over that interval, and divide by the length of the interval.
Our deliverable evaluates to 61.1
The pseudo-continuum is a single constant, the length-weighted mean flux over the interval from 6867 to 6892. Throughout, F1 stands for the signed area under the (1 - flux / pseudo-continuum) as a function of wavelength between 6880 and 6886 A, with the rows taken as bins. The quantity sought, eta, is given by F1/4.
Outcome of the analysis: 0.040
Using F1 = 0.16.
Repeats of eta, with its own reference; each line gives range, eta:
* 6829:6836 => -0.048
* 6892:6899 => 0.000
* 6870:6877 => -0.012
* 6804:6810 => -0.022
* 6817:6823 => -0.011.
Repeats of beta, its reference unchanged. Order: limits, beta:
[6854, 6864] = 0.20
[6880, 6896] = 0.13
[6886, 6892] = 0.05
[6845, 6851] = -0.08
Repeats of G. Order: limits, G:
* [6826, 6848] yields 60.6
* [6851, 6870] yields 59.7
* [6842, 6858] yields 59.4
